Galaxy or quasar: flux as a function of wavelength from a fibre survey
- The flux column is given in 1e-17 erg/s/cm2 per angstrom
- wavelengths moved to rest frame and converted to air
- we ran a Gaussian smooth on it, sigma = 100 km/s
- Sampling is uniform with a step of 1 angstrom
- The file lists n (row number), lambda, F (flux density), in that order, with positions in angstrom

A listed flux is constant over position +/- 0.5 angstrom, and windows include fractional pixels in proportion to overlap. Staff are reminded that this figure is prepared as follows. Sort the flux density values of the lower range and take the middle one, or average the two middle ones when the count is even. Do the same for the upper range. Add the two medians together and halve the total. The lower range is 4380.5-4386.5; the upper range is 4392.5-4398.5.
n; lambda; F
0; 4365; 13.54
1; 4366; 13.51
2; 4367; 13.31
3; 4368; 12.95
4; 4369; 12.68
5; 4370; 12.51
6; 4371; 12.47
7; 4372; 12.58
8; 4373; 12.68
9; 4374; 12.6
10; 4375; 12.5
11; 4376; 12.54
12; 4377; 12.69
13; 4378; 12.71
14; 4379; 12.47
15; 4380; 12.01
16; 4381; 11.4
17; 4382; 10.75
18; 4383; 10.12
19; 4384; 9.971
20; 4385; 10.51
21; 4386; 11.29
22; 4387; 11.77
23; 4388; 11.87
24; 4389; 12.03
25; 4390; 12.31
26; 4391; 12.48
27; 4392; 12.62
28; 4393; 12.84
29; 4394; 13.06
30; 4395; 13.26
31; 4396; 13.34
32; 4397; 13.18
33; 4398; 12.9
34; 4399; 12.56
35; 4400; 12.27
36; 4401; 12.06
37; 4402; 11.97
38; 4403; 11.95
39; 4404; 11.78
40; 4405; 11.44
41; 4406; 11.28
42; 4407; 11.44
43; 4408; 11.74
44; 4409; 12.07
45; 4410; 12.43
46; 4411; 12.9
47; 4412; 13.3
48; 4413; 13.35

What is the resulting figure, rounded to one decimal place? 11.9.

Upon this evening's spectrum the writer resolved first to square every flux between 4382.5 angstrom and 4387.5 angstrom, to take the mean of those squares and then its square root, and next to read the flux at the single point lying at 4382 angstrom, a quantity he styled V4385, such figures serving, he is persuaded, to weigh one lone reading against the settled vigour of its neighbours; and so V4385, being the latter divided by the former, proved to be 1.00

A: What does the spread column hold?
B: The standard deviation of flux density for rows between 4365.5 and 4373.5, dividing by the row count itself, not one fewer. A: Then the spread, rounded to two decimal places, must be 0.36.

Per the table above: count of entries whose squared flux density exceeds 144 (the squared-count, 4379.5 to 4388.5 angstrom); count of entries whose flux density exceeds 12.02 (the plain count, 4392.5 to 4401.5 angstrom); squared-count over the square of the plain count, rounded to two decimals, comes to 0.01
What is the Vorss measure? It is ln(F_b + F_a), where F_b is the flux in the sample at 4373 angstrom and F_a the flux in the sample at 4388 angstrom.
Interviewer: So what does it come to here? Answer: 3.20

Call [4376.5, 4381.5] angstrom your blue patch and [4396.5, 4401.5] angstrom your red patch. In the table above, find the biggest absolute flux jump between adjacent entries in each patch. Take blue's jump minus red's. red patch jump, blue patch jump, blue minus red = 0.27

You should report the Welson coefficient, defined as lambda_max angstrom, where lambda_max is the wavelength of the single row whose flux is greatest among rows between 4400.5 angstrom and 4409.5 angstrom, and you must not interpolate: 4409 angstrom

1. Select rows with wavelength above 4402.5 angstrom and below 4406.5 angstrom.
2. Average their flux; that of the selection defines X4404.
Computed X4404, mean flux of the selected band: 11.6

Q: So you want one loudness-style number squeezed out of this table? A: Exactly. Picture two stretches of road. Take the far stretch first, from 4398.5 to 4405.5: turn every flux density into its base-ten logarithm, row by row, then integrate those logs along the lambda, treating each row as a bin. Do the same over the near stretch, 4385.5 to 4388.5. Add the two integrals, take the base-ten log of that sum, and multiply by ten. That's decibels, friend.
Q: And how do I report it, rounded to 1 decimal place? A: 10.3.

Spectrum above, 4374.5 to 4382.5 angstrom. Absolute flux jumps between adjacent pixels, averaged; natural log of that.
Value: -1.17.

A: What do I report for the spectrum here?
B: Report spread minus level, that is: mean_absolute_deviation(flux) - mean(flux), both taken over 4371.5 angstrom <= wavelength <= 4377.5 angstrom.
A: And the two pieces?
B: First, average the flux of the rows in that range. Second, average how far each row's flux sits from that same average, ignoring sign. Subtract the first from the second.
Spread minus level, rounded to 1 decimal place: -12.5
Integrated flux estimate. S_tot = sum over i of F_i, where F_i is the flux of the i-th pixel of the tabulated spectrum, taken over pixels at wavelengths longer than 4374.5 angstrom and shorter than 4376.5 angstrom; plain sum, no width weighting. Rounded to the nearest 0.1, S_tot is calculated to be 25.0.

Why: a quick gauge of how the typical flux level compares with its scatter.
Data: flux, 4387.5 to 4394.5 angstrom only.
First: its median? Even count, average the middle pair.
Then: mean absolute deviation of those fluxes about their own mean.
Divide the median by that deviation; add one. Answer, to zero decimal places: 38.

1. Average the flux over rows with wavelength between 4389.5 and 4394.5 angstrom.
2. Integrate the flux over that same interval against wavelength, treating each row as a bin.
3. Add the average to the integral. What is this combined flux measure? 76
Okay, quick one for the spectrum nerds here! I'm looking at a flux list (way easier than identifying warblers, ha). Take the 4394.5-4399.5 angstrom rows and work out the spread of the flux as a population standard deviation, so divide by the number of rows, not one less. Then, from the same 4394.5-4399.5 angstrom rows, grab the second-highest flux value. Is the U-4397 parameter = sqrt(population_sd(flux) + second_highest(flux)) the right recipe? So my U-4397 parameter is 3.68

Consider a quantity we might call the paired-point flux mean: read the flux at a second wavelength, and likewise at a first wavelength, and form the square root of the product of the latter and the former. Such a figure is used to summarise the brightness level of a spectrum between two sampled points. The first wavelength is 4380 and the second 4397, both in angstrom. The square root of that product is 12.6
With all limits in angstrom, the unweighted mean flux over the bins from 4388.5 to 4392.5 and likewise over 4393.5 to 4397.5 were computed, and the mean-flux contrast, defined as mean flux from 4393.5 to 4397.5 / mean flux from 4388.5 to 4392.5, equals 1.069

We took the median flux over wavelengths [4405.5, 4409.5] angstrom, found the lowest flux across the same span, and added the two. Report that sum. 22.9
